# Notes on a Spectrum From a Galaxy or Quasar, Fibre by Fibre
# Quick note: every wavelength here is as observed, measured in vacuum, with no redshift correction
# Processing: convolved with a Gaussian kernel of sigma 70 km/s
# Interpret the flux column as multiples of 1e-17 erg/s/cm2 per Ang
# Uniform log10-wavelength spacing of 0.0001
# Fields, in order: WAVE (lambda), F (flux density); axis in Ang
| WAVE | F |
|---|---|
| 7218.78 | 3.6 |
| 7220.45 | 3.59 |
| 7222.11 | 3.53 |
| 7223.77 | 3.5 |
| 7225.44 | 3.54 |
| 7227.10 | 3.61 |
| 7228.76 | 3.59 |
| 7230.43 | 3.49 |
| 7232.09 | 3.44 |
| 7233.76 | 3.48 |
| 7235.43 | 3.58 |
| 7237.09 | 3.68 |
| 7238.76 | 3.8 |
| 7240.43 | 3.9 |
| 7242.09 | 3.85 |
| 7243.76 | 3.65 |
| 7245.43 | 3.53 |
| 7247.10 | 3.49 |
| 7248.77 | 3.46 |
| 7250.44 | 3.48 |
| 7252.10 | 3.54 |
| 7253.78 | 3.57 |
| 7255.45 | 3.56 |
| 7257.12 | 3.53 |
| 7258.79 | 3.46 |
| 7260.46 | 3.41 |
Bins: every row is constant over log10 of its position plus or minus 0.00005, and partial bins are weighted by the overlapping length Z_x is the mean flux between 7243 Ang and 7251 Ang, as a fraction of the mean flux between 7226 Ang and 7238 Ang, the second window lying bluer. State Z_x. 0.99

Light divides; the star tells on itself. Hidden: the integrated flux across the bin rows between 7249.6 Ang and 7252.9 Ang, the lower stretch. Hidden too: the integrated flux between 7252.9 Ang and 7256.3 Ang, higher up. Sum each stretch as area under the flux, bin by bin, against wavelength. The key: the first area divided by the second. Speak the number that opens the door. 1.0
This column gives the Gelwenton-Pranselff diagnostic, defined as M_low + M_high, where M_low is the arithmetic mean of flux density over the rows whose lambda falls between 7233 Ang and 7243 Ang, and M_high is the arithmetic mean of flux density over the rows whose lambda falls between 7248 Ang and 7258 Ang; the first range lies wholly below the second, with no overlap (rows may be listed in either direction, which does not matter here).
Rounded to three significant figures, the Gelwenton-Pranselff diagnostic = 7.24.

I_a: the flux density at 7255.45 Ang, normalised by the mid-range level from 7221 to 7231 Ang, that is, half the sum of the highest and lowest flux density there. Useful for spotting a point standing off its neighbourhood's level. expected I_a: 1.00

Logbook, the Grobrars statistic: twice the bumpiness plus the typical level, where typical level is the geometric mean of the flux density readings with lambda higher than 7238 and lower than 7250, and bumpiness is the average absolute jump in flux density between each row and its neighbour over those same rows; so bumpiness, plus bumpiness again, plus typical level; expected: 3.84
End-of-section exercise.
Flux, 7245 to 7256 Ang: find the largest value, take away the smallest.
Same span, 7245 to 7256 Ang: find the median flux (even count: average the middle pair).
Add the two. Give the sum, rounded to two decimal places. 3.64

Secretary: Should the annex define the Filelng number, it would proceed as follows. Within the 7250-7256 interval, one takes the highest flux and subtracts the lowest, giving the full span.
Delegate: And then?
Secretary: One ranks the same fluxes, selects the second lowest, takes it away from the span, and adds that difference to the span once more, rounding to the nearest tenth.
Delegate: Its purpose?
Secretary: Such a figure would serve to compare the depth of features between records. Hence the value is -3.4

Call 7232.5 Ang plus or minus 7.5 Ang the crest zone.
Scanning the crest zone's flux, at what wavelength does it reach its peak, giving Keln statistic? 7238.76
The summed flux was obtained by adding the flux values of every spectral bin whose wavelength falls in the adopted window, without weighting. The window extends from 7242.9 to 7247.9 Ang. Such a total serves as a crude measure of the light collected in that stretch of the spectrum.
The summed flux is 10.67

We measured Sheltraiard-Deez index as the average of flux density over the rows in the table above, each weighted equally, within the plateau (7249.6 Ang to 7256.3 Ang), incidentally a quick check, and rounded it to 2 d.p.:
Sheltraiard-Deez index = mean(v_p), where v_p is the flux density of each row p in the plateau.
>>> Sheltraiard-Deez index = 3.54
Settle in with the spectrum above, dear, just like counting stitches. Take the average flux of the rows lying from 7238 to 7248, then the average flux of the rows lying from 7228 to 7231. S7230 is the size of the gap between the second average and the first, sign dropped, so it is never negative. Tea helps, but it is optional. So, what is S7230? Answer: 0.16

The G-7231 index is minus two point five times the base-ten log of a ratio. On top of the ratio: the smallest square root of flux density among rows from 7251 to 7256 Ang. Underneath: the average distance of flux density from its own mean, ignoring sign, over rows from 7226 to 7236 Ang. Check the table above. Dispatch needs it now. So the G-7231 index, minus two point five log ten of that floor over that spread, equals -3.7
